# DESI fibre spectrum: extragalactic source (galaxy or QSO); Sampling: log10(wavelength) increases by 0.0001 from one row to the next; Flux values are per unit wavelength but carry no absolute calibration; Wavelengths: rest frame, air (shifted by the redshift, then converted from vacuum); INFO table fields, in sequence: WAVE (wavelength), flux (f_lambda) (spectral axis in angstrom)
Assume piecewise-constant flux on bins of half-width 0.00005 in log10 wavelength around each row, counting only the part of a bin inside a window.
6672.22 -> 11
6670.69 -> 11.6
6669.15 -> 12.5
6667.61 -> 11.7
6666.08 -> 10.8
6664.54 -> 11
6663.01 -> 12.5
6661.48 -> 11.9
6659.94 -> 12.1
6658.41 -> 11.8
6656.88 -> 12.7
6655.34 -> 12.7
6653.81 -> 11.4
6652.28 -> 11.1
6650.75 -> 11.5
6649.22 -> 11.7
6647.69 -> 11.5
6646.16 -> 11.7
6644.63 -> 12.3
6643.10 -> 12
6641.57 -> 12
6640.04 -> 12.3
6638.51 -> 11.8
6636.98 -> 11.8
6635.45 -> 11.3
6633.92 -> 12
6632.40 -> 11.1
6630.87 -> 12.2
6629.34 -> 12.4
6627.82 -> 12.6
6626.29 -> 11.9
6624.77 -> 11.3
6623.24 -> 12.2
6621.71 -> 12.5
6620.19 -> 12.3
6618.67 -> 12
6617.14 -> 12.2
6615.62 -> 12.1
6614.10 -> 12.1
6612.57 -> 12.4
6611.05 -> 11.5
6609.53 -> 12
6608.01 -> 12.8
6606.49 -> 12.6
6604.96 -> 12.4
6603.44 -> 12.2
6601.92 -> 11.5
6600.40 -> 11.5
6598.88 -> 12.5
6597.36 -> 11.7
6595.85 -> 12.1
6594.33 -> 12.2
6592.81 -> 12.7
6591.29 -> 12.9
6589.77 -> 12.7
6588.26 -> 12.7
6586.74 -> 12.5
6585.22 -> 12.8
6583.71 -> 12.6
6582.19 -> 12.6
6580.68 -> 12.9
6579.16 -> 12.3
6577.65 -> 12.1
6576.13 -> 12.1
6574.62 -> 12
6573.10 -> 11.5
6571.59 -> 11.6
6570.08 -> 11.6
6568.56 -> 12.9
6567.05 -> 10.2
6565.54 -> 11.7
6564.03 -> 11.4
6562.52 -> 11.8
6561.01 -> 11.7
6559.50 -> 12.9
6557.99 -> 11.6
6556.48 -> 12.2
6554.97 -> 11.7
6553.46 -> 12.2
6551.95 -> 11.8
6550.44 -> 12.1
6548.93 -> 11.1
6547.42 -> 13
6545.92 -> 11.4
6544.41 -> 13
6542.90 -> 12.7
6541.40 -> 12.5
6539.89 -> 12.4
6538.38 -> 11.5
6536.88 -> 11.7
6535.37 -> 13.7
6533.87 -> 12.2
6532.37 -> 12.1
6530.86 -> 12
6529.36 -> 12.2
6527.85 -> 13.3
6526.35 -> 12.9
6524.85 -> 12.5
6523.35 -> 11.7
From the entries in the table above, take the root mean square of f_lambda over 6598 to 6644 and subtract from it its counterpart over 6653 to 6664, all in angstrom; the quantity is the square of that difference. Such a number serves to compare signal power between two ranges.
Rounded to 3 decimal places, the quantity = 0.012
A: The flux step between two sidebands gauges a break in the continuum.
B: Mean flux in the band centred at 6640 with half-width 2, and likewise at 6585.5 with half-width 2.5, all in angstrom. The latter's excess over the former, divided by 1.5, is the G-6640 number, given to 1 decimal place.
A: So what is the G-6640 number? 0.4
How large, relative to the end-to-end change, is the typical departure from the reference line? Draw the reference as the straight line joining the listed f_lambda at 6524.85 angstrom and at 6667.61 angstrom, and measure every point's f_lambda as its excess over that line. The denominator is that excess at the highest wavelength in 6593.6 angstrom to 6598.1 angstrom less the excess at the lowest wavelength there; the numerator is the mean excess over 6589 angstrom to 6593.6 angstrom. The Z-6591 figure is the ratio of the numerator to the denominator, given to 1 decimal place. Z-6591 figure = -1.3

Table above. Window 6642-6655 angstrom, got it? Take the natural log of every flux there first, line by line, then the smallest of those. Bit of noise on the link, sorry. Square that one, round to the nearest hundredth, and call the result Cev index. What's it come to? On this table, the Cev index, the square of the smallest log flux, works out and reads 5.79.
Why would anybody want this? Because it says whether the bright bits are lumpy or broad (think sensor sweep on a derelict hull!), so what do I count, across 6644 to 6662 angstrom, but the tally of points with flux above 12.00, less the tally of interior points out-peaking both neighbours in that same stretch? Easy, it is 2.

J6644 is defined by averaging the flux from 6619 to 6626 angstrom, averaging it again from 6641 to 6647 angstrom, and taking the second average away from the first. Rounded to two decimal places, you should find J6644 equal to 0.07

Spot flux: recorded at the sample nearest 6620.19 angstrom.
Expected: 12.3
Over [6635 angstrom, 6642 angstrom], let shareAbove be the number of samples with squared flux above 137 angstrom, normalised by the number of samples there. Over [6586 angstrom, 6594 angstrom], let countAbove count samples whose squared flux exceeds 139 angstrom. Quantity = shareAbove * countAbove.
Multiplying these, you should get 4.0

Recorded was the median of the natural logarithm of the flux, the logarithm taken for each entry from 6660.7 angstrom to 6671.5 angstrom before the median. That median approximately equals 2.46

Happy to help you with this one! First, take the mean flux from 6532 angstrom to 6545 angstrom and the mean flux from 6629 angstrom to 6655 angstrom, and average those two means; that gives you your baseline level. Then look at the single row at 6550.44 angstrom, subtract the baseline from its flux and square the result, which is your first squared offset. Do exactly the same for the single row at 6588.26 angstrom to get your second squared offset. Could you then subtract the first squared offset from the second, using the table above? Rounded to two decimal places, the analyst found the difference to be 0.36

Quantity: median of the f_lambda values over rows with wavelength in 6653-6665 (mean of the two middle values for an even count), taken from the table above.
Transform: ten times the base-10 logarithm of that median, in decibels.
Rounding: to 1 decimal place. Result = 10.8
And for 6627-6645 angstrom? 10.8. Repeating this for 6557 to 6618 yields 10.8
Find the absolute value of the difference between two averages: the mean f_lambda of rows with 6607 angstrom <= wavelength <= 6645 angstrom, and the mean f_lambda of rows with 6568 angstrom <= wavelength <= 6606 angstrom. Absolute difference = 0.22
